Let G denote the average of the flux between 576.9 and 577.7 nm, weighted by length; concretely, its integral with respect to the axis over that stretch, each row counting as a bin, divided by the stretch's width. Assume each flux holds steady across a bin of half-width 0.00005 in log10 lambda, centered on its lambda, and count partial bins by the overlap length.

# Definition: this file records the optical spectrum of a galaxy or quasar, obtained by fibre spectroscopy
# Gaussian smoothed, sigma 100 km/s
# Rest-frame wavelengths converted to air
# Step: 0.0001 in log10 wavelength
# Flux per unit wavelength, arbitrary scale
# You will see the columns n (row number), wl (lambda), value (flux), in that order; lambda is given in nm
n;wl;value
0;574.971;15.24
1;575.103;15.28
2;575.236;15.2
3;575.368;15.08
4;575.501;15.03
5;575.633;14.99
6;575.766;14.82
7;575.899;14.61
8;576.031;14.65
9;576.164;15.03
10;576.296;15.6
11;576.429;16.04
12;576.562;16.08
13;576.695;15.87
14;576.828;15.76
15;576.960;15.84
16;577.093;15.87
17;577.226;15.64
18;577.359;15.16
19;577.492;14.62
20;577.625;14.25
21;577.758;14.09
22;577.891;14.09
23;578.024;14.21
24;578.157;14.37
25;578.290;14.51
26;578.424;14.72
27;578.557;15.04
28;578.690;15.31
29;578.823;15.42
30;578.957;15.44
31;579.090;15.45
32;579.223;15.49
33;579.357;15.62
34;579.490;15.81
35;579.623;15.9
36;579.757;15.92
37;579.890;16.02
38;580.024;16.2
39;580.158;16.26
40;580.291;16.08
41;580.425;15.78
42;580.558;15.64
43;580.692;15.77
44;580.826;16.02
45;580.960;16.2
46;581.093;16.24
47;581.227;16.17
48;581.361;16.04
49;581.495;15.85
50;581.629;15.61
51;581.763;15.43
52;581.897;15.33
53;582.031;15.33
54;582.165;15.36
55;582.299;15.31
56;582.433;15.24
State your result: 15.2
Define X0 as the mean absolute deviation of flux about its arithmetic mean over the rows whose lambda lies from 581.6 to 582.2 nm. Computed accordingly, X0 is 0.09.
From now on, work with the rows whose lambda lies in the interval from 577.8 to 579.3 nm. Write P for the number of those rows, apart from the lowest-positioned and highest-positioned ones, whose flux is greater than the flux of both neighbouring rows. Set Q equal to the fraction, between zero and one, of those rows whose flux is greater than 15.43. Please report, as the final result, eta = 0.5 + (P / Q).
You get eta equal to 0.5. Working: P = 0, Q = 0.3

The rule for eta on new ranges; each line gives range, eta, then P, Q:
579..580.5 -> 1.5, 1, 1.0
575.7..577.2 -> 2.1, 1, 0.6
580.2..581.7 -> 1.5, 1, 1.0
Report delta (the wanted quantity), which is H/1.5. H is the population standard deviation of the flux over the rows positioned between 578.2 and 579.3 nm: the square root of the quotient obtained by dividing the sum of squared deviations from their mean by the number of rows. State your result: 0.23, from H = 0.35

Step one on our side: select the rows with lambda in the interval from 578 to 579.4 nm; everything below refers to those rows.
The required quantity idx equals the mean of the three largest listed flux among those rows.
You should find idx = 15.5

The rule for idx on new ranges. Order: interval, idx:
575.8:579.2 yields 16.0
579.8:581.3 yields 16.2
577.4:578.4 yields 14.5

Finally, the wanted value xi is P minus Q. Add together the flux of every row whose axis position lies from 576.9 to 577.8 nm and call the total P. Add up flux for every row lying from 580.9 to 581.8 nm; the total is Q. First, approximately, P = 105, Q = 112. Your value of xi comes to -6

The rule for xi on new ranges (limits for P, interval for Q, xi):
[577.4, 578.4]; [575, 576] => -5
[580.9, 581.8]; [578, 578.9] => 8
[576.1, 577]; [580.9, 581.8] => -1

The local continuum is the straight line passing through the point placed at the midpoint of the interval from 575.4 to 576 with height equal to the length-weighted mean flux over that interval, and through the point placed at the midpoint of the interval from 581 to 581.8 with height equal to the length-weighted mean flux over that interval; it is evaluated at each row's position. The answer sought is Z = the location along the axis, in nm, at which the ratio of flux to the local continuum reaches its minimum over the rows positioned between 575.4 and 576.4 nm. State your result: 575.899 nm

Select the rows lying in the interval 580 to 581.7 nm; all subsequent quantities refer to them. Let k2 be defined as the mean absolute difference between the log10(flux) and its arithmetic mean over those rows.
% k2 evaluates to 0.0054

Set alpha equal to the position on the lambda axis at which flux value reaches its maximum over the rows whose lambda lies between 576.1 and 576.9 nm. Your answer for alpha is 576.562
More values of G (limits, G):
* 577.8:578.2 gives 14.2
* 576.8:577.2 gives 15.8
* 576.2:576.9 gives 15.8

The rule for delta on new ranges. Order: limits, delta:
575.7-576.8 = 0.39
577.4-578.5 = 0.15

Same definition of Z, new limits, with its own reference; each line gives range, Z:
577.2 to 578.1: 577.891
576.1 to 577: 576.164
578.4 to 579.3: 578.424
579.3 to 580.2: 579.357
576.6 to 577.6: 577.492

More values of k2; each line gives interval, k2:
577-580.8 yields 0.0165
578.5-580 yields 0.0068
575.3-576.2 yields 0.0049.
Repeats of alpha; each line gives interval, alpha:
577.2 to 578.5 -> 577.226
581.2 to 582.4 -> 581.227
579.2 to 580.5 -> 580.158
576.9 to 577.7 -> 577.093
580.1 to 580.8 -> 580.158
